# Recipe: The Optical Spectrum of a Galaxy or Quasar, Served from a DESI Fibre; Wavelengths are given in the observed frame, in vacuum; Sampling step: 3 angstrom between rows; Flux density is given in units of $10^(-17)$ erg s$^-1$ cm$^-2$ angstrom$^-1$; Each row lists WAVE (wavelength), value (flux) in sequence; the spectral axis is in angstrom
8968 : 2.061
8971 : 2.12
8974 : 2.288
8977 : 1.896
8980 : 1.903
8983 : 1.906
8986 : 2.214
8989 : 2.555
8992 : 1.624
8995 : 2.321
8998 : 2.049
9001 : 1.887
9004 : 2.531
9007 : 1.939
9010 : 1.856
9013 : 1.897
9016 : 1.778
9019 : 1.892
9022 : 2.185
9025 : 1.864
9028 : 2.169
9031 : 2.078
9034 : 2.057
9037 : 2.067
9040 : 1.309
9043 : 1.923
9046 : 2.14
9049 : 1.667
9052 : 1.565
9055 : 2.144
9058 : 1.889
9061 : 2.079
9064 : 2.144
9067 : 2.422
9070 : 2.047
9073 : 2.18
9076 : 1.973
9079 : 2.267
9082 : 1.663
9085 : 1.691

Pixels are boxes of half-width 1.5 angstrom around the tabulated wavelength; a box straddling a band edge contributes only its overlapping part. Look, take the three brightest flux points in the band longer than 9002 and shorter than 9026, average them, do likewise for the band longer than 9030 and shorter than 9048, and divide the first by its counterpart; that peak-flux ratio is 1.06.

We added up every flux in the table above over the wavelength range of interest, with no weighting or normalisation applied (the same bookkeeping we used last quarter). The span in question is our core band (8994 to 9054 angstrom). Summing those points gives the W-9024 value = 39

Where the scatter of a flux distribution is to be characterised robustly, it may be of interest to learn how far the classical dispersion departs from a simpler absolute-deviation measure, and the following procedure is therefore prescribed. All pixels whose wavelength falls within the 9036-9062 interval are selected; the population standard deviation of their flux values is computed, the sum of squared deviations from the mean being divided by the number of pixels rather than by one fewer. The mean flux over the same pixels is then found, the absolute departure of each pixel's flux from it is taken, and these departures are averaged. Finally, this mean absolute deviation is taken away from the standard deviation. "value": 0.041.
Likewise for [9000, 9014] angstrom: 0.052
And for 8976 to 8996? 0.033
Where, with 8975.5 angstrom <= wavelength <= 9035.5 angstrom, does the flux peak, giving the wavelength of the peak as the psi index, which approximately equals 8989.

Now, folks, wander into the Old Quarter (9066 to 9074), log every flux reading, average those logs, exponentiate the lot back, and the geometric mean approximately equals 2.21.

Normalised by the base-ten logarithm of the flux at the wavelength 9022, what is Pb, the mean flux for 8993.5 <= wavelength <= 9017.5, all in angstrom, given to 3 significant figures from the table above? 5.99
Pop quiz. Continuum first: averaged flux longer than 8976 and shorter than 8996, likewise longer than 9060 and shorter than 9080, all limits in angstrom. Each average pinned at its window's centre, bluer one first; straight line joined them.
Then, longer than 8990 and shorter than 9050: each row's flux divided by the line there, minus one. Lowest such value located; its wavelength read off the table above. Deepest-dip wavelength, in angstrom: 9040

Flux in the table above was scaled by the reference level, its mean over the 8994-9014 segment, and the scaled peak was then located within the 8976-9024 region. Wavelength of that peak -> 8989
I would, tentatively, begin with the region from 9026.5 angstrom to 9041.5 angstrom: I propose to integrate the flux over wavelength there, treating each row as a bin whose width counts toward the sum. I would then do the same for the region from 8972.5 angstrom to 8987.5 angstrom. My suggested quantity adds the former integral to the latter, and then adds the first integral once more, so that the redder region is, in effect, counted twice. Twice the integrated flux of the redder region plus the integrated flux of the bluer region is 89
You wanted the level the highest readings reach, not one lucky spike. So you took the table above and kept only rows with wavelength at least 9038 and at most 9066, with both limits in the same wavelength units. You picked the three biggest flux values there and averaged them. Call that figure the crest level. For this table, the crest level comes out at 2.14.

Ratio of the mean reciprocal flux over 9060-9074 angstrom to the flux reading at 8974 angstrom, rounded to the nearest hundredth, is 0.20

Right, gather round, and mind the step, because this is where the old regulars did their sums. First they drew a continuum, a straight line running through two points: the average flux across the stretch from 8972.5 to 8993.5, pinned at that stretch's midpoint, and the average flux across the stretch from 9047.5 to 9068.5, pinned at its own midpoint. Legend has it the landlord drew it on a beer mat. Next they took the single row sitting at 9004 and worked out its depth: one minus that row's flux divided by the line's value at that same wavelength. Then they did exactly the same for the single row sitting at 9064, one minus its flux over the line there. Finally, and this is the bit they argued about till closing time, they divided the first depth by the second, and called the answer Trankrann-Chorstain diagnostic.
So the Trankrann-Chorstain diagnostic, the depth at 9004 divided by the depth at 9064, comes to 3.0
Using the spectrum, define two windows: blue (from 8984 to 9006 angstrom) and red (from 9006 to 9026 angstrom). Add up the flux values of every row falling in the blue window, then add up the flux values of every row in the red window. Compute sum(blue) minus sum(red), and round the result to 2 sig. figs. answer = 1.8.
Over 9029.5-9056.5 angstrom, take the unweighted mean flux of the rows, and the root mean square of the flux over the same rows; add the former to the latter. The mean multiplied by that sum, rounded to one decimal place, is 7.1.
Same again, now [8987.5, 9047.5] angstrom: 8.1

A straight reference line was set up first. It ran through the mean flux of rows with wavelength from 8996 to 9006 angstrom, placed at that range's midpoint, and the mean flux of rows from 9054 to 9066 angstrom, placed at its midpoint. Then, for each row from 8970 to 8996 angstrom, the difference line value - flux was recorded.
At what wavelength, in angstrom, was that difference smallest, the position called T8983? 8989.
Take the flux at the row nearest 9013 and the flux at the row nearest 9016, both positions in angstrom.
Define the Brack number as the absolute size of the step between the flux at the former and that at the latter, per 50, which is 0.0024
